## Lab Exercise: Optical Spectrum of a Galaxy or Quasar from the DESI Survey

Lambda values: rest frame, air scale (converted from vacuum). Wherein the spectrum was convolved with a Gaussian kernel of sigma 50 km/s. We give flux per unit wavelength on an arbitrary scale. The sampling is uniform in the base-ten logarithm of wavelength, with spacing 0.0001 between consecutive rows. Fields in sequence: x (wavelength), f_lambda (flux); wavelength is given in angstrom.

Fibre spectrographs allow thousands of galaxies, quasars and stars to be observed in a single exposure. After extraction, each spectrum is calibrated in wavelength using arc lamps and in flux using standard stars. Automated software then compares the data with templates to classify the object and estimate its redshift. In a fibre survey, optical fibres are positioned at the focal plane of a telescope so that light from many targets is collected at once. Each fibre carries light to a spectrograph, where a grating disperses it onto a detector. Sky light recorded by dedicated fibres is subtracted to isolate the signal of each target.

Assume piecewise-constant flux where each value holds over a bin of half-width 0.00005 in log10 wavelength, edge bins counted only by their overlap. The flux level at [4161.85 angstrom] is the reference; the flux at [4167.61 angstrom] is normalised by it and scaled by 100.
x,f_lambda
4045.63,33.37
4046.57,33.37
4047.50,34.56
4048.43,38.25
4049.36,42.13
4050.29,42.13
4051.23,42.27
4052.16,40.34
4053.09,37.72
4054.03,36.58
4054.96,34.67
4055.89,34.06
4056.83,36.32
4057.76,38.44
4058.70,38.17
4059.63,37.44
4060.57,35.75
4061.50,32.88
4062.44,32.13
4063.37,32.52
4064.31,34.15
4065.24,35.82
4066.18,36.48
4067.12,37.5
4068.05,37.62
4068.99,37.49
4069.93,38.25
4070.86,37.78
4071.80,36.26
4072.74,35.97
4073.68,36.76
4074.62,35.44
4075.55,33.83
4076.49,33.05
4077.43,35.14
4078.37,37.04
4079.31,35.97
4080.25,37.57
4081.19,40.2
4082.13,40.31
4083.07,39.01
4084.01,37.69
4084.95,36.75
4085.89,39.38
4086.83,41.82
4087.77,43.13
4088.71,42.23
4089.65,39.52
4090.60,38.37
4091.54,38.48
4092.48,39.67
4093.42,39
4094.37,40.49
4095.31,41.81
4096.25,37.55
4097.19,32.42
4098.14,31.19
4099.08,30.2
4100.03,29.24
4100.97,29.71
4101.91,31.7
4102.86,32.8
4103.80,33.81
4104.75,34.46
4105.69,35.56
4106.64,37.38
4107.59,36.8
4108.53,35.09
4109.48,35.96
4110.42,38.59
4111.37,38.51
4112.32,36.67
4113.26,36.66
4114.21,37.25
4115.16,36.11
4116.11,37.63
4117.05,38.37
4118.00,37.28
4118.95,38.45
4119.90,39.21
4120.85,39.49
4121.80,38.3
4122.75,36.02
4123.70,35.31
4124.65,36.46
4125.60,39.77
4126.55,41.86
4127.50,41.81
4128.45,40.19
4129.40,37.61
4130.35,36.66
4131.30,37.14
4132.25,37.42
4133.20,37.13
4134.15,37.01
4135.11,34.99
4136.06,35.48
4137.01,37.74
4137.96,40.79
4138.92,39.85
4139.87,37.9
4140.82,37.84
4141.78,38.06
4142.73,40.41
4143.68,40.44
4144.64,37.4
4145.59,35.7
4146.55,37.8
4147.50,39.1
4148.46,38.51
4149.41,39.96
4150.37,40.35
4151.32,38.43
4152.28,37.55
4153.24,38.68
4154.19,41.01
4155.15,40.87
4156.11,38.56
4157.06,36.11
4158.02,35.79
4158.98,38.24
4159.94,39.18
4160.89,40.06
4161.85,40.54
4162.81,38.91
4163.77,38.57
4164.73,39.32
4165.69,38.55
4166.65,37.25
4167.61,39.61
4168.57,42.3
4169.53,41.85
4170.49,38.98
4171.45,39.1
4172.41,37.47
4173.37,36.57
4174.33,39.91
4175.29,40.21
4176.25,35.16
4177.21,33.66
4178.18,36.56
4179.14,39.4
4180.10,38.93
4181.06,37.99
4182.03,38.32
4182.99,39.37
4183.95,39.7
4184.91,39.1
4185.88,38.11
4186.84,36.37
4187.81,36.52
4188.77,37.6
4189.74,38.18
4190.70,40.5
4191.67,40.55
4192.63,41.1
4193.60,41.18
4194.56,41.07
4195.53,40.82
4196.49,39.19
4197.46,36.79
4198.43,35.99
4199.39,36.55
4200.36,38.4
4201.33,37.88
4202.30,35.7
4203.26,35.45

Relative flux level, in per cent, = 98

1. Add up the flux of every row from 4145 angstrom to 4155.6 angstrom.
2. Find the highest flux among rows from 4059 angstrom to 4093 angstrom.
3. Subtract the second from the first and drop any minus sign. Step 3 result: 385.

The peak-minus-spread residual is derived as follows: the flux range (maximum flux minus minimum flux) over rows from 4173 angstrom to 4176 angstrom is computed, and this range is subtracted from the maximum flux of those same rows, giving 36.6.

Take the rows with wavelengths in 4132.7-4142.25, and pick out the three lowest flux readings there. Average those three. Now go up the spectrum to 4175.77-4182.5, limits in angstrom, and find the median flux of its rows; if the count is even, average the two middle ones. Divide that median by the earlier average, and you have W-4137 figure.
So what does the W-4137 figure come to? 1.06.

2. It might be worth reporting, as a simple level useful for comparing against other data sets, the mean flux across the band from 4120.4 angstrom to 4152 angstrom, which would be 38.3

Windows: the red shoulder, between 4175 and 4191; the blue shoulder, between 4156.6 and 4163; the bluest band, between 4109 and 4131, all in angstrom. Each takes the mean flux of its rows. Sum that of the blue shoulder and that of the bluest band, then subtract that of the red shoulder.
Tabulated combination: 38.4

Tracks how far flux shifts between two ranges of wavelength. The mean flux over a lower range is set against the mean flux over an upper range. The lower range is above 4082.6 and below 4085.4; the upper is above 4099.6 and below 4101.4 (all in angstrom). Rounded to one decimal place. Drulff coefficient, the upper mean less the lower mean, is -8.3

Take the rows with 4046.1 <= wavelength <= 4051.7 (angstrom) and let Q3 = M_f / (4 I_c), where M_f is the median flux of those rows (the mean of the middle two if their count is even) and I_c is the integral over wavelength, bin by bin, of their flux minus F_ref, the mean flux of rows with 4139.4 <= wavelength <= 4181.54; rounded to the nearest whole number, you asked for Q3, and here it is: 10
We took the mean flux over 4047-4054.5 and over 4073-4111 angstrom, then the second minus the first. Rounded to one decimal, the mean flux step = -2.6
